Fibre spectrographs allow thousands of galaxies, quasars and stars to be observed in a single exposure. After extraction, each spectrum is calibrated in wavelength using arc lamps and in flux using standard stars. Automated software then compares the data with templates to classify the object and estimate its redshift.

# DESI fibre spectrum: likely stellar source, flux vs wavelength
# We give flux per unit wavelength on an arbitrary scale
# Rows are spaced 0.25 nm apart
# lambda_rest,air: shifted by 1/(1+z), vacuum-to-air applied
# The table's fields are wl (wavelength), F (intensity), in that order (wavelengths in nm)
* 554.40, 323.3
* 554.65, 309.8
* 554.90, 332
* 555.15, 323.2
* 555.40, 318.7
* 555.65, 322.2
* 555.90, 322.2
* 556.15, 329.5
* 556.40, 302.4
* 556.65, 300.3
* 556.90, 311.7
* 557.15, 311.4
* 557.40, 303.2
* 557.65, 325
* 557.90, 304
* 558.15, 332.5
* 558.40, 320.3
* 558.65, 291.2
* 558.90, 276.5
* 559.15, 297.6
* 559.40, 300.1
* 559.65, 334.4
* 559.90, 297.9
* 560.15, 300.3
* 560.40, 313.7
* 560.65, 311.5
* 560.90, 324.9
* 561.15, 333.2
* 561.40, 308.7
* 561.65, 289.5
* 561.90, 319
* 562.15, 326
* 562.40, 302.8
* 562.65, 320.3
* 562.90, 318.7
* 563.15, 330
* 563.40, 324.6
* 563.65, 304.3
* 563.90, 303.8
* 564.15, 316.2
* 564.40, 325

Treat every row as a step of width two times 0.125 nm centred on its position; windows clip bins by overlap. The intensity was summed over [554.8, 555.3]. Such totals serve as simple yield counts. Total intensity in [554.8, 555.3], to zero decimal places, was 655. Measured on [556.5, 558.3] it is 2188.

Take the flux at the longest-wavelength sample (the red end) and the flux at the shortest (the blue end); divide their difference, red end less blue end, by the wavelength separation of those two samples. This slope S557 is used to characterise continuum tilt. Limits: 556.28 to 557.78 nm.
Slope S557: 18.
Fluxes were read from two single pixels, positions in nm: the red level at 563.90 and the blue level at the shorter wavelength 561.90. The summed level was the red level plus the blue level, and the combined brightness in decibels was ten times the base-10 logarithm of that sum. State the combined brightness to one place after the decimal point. 27.9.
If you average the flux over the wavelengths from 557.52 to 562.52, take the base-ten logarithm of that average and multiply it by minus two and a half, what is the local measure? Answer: -6.230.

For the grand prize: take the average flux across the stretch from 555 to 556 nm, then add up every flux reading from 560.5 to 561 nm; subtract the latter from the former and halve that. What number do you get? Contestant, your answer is -157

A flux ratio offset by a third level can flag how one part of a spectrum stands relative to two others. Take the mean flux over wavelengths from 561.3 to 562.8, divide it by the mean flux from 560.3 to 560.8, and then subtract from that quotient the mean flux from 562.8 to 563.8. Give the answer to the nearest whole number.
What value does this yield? -318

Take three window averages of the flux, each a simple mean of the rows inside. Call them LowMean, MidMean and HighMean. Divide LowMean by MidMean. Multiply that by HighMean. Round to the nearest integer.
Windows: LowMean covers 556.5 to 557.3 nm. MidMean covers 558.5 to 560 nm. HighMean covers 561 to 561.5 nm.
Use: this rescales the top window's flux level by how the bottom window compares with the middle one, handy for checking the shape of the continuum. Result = 330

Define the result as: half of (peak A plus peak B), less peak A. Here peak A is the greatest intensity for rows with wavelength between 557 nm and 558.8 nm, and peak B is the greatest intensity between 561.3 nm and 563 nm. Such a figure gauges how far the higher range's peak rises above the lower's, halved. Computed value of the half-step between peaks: -3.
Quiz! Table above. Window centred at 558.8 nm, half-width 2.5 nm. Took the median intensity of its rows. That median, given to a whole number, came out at 308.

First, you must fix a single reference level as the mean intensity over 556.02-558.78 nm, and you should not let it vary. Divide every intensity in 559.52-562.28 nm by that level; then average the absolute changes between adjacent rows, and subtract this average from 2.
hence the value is 1.95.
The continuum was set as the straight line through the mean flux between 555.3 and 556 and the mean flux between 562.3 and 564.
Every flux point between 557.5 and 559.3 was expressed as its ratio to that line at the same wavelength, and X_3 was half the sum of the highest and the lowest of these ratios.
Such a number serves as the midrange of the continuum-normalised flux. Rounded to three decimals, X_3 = 0.955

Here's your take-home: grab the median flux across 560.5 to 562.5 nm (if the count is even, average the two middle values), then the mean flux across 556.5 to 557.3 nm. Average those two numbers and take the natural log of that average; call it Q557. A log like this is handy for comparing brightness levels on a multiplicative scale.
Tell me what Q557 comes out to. 5.74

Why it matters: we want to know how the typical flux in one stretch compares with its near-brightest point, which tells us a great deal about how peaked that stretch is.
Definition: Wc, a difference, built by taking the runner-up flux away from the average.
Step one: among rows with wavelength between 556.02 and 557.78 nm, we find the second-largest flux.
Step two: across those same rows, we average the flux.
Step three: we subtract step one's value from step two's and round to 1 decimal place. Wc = -13.1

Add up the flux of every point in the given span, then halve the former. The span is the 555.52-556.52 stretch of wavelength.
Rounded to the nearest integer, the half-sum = 638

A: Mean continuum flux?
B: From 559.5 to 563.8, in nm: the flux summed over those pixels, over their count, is 315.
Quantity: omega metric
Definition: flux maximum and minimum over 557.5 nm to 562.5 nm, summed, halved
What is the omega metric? 305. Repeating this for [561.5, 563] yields 308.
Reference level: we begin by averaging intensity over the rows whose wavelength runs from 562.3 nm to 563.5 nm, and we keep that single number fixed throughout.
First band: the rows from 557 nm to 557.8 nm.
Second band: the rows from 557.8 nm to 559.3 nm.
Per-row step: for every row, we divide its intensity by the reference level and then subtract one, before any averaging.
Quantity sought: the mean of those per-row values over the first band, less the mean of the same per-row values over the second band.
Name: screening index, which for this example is 0.03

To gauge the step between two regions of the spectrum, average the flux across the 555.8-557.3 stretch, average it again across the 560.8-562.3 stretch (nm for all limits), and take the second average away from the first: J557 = -4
